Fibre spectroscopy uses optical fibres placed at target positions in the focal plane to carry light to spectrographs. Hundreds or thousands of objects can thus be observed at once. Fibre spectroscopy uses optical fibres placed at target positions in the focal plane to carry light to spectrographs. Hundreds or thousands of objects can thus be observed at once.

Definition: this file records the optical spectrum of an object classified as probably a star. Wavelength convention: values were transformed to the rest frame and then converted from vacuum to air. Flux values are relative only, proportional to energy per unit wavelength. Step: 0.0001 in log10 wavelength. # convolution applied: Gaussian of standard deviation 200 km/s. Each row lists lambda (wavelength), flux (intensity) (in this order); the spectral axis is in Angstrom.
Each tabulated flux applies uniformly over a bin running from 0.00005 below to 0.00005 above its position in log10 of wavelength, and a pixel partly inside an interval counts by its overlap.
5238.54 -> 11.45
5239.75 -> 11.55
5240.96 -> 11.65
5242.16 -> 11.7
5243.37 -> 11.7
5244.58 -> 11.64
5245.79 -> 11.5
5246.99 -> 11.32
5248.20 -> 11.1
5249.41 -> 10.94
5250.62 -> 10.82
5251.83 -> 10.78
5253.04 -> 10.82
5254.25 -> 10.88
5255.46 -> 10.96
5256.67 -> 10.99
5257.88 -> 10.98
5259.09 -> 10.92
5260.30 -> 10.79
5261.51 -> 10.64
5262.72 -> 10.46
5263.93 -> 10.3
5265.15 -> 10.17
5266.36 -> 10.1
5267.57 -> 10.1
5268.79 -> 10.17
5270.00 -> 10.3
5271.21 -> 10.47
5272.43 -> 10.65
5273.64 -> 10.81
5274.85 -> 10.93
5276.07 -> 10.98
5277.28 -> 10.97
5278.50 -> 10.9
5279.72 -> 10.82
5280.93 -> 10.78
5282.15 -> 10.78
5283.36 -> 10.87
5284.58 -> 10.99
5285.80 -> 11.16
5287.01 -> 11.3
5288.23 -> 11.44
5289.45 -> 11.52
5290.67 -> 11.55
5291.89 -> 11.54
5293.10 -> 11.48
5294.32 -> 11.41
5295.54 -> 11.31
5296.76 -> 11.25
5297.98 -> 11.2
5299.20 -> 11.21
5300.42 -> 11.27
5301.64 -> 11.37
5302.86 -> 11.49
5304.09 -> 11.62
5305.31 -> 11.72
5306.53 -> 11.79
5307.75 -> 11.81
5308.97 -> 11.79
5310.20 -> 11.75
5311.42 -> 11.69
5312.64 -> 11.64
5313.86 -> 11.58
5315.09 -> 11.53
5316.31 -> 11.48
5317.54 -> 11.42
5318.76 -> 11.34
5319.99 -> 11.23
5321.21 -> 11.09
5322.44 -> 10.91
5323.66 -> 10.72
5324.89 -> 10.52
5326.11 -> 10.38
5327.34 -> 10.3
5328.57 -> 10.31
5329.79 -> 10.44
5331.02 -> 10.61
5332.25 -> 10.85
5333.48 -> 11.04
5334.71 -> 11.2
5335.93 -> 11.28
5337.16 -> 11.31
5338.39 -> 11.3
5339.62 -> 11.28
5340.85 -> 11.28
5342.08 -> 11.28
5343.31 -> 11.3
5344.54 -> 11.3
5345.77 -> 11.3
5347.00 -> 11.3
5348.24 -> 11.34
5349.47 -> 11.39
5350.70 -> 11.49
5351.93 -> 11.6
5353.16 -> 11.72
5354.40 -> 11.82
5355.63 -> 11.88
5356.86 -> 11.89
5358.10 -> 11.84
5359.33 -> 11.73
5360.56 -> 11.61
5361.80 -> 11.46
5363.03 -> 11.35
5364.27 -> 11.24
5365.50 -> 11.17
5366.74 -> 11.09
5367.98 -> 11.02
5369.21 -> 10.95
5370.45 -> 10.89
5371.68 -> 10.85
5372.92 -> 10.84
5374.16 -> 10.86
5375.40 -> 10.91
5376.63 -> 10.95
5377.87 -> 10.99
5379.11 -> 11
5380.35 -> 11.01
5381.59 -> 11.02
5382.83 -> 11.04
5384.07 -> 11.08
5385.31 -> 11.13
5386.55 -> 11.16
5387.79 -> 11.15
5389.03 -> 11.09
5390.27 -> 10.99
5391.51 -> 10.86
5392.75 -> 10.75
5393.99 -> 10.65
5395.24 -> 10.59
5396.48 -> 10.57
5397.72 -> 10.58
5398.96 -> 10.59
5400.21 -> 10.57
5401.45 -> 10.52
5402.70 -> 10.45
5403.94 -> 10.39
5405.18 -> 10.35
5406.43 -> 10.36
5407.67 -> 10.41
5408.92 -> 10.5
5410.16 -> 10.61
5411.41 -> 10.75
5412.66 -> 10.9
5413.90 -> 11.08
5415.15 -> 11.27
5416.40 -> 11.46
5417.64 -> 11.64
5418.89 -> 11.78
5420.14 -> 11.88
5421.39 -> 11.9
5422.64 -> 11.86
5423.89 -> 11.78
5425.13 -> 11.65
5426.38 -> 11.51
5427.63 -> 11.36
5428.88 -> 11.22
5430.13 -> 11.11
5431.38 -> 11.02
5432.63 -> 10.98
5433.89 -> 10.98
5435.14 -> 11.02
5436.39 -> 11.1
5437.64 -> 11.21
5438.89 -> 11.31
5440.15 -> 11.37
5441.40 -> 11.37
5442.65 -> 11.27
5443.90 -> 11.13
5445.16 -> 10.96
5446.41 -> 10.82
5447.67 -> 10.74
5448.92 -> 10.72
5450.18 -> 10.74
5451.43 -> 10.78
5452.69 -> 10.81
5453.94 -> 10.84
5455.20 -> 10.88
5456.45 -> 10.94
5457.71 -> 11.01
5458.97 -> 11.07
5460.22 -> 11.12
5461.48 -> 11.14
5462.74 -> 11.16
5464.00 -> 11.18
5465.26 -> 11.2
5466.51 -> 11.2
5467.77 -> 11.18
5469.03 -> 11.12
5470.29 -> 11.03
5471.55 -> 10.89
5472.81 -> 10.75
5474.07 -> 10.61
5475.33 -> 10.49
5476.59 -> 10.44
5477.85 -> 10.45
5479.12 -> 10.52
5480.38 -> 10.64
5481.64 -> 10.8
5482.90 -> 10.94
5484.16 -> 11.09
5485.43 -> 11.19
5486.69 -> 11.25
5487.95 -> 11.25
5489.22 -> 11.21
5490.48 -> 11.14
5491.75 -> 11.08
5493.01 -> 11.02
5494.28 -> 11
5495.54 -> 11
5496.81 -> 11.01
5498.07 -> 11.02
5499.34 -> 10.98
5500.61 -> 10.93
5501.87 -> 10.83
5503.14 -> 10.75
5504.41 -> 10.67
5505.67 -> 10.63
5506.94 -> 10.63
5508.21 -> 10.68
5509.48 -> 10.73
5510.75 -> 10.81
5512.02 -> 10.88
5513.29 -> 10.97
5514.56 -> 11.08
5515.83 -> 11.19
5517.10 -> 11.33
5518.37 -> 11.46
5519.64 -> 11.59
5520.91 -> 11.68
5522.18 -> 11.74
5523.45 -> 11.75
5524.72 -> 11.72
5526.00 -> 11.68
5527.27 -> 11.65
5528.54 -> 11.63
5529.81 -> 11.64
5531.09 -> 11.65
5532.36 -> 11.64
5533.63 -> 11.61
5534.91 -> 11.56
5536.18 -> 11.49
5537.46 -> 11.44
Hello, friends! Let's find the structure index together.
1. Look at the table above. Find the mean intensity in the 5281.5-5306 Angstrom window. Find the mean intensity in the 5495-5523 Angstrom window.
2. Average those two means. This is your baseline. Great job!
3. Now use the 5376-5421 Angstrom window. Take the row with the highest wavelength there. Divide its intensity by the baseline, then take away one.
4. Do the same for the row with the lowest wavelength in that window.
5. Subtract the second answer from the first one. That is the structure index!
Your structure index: 0.083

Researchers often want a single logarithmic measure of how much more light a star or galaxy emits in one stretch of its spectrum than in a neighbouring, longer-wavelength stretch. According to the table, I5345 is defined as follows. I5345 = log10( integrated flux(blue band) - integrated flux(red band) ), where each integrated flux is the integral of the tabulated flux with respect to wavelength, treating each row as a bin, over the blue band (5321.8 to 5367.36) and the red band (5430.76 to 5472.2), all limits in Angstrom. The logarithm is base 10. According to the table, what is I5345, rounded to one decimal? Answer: 1.7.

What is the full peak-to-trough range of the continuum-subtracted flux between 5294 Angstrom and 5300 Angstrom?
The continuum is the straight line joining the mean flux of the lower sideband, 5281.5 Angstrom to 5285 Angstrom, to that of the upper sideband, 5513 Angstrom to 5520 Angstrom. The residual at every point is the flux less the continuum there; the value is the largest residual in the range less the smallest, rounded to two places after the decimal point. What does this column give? 0.22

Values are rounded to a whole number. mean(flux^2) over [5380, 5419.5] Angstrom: 118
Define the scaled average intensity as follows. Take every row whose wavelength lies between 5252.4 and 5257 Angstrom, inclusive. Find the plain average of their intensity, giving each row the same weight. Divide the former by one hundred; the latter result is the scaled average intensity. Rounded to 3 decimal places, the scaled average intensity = 0.109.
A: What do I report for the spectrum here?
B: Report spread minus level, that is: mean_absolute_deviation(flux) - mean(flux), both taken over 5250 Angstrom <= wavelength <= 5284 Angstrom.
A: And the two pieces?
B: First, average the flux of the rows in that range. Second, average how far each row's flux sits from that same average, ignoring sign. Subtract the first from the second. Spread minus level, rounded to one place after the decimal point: -10.4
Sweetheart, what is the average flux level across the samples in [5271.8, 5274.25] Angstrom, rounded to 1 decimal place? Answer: 10.7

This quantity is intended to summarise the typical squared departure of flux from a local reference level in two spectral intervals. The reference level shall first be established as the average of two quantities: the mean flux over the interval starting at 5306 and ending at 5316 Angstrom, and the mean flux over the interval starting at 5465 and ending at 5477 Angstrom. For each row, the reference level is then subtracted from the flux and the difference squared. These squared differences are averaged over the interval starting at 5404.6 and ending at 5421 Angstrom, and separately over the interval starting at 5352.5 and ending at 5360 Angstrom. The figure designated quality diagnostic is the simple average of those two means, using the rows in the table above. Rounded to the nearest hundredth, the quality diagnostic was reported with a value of 0.32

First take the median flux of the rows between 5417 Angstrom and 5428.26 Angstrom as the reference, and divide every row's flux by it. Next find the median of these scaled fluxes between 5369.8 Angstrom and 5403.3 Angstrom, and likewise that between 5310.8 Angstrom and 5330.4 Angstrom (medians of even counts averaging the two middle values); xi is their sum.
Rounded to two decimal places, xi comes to 1.87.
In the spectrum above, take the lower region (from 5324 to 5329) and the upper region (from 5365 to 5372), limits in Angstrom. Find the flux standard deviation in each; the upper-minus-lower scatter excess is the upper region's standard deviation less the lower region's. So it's 0.02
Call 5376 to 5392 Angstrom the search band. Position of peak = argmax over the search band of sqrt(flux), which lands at 5386.55 Angstrom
